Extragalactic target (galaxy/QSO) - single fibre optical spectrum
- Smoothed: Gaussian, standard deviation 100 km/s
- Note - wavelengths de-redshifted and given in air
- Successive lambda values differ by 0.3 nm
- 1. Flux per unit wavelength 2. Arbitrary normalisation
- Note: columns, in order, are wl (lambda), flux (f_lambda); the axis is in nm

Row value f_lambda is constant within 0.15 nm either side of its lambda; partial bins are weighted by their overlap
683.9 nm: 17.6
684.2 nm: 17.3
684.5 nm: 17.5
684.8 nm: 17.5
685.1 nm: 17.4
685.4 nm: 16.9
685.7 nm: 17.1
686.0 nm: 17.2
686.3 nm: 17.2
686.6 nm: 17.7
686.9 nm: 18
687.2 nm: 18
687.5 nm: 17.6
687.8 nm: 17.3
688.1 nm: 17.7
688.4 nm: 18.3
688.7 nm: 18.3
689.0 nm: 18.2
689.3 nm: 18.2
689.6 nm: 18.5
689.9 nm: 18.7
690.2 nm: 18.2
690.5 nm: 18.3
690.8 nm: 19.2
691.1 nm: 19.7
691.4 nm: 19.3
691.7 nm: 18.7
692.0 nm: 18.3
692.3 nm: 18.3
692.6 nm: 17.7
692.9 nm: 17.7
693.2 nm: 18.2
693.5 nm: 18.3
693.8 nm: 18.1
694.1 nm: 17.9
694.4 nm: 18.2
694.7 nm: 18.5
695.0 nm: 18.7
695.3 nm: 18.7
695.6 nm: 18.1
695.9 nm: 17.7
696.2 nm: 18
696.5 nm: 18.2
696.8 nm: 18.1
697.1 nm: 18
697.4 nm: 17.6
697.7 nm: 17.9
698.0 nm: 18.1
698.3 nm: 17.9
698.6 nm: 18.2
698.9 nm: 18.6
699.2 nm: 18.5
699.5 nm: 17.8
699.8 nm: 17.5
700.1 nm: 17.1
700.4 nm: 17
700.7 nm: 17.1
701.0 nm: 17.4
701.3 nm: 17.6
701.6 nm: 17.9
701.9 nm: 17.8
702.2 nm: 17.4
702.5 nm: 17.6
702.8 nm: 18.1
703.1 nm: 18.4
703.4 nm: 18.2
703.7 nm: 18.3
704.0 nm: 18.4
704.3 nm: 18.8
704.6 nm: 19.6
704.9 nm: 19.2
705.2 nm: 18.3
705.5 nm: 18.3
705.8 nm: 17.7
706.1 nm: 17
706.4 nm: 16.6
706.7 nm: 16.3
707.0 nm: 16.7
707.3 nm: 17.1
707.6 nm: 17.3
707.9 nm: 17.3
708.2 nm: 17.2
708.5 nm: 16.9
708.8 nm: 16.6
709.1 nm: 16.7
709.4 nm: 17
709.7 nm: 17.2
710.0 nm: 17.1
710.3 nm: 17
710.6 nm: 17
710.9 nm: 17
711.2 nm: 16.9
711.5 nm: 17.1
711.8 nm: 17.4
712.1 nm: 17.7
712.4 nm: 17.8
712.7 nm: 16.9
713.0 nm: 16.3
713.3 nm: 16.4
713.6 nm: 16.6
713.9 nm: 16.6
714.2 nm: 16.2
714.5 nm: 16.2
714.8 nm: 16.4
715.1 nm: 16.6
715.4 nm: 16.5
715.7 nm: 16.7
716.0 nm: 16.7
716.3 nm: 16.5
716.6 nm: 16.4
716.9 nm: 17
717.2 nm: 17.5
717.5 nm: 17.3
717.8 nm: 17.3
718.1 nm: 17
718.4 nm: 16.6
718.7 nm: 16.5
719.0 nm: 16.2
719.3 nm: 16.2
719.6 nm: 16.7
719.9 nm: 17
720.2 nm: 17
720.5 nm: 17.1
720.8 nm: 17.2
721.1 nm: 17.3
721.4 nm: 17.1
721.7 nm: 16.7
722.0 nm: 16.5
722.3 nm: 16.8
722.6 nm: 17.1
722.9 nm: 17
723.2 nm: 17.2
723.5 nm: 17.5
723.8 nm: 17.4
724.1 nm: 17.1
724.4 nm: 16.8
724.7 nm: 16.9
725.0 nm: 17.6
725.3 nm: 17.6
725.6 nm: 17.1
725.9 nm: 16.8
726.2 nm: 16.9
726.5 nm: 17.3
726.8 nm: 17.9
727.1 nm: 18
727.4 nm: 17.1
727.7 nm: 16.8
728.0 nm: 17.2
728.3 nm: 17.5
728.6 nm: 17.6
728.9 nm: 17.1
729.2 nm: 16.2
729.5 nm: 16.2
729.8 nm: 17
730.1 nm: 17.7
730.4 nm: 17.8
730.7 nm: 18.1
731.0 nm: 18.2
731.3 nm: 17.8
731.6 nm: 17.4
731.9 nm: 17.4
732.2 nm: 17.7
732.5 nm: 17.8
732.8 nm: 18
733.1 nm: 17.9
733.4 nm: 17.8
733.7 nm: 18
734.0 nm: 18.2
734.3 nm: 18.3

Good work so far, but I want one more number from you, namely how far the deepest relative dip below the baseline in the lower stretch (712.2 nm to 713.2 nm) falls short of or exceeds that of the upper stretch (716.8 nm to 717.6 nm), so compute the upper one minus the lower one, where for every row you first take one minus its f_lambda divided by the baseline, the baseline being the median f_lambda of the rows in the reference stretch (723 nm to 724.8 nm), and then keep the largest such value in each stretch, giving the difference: -0.041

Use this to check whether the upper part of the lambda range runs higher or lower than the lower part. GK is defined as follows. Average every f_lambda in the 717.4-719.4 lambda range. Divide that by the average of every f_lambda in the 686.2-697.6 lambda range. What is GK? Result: 0.92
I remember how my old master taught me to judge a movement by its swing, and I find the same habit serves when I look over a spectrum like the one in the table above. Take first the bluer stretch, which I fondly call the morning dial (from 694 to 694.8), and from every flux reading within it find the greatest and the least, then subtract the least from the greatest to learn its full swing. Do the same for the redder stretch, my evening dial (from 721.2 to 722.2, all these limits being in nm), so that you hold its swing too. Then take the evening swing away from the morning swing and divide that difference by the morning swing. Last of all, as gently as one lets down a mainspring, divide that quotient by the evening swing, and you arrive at 0.0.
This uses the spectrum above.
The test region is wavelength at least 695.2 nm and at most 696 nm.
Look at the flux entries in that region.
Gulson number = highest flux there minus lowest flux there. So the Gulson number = 1.00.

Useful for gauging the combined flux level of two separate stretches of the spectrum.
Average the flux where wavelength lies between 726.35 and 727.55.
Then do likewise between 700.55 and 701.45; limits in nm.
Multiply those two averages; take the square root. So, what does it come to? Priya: 17.5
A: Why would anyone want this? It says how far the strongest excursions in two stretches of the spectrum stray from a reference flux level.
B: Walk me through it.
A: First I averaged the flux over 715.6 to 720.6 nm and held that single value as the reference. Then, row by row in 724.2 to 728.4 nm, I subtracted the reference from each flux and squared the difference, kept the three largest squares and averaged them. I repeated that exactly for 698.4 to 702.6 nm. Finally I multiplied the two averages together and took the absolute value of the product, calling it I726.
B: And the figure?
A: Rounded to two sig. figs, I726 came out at 2.9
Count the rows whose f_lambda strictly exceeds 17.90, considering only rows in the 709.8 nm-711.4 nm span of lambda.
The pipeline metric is 0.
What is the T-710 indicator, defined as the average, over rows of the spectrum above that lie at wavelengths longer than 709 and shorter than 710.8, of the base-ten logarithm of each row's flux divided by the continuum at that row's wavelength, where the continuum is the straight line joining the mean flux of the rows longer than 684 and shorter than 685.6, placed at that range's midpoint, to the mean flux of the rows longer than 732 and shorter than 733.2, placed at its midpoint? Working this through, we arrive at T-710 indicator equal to -0.015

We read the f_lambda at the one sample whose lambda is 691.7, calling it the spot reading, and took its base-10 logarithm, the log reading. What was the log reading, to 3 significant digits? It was 1.27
